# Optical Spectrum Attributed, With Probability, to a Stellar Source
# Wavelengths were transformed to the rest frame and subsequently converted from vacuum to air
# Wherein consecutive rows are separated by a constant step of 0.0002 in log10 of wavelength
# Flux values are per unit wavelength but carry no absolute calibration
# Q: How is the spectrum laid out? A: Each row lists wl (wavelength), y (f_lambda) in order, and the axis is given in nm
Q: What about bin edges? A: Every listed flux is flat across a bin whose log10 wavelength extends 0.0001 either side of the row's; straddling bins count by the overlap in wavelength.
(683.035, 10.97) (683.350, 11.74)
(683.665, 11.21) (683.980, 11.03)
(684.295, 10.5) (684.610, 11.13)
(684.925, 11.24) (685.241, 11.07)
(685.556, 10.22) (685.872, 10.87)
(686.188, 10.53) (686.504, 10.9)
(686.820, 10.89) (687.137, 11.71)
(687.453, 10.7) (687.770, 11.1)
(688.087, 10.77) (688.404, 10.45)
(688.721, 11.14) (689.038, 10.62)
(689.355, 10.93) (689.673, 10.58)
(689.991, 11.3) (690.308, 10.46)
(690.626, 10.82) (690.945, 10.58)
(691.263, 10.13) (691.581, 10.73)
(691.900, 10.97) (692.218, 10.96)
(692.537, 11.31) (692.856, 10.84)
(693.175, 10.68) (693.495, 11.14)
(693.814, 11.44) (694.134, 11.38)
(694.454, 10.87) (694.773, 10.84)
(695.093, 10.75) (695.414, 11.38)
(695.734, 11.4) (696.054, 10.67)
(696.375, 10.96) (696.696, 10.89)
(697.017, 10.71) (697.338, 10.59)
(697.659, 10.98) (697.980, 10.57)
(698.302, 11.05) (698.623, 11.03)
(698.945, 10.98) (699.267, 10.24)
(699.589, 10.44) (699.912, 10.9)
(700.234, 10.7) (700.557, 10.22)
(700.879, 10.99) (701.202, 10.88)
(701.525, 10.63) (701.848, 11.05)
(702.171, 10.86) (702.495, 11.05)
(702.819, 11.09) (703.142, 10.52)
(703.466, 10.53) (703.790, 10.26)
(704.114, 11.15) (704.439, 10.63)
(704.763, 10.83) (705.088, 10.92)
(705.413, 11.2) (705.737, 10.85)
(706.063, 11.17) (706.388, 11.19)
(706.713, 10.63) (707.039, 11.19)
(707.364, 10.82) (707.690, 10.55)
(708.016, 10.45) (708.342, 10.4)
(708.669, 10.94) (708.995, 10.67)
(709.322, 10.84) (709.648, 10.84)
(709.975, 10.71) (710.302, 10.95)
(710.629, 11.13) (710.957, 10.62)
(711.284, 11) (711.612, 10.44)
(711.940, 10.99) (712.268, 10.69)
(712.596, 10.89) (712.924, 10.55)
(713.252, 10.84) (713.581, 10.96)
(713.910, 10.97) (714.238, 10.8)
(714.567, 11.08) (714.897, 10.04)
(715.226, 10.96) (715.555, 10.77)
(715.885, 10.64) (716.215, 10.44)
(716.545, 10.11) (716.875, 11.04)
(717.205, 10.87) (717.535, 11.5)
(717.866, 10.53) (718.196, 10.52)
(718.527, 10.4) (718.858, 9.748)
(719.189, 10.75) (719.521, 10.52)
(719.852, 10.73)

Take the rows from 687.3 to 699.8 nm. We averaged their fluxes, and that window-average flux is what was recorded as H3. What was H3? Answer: 10.86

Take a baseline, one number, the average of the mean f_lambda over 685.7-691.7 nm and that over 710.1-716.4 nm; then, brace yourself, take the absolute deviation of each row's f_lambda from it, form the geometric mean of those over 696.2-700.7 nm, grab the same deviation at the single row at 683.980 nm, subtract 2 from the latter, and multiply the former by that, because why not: -0.35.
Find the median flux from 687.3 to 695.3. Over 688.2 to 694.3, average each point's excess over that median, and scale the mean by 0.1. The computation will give 0.0026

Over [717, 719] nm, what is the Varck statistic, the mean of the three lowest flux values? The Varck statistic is 10.2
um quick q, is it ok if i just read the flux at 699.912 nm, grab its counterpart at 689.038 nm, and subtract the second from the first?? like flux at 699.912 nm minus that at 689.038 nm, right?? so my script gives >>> 0.3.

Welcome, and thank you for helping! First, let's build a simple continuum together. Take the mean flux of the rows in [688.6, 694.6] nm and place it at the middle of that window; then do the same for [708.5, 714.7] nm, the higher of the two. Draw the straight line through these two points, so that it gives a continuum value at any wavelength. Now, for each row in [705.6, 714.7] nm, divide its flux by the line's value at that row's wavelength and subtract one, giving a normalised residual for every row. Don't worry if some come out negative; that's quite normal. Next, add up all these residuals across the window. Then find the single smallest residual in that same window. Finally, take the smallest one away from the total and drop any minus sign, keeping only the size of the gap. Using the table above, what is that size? 0.01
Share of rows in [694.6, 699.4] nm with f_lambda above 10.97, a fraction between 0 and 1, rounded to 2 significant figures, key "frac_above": 0.40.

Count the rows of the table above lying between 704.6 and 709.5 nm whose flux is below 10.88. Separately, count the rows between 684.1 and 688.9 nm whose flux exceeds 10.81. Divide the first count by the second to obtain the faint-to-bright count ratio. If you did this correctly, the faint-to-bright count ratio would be 1.00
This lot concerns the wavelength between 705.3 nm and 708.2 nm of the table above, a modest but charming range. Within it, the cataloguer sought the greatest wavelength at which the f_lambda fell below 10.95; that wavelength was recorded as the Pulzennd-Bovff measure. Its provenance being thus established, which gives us 708.016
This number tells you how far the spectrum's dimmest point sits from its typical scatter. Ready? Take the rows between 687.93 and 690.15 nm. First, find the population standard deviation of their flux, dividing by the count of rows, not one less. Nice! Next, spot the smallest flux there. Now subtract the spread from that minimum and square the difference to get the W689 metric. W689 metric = 103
